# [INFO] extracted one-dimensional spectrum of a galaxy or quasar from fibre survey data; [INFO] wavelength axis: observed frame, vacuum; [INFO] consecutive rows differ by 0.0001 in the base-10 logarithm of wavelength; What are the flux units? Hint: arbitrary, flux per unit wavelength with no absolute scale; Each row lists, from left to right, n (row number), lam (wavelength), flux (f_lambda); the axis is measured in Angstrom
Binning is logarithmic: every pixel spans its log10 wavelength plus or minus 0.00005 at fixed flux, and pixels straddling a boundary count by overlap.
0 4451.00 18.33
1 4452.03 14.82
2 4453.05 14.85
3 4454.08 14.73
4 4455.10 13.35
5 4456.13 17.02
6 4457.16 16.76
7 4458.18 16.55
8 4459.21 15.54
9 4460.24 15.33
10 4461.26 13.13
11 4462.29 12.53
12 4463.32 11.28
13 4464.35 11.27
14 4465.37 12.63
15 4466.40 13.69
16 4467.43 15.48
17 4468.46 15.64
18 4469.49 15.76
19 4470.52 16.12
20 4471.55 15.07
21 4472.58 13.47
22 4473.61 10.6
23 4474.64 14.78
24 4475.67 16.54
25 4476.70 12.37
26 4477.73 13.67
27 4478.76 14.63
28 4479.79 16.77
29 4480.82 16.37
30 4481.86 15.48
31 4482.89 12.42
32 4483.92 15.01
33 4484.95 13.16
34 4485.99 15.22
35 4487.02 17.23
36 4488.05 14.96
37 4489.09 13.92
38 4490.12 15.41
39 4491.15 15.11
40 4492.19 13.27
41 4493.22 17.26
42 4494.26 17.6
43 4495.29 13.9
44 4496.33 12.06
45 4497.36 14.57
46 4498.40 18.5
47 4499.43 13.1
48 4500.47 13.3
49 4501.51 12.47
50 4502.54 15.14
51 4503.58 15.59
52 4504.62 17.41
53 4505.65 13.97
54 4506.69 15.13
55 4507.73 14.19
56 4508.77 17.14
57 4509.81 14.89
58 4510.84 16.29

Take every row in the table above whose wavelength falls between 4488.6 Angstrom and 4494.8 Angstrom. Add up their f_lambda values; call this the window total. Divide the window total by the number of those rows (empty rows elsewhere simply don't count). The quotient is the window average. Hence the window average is 15.4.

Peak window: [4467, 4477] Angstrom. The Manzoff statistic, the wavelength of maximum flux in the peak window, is 4475.67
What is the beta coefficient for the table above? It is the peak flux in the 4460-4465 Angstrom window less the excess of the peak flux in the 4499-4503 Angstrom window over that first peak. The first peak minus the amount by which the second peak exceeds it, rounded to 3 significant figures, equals 15.5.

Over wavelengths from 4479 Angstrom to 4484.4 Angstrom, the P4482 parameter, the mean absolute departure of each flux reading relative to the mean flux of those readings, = 1.20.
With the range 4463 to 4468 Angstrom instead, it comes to 1.37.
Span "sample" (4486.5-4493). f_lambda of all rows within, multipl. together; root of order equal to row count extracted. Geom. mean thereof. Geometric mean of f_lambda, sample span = 14.9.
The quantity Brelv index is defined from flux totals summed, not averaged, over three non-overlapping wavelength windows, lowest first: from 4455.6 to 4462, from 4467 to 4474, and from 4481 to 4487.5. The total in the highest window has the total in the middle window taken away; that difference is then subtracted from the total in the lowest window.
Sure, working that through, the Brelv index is 108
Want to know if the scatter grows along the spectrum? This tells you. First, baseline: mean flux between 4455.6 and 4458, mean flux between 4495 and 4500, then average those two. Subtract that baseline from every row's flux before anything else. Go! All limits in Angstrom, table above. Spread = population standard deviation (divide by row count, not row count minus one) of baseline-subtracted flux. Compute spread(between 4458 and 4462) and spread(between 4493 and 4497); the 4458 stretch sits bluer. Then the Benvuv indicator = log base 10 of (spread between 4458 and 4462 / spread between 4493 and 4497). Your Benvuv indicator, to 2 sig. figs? -0.27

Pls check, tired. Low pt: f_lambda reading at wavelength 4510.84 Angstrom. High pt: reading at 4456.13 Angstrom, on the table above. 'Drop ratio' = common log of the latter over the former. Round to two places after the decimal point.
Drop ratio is 0.02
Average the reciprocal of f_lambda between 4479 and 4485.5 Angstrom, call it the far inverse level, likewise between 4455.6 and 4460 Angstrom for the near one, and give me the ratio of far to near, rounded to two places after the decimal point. 1.12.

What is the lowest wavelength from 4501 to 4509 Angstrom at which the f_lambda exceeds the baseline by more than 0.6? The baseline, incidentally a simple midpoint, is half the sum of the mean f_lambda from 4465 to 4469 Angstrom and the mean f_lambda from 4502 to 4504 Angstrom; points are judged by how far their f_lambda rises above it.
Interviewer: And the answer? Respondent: 4503.58 Angstrom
